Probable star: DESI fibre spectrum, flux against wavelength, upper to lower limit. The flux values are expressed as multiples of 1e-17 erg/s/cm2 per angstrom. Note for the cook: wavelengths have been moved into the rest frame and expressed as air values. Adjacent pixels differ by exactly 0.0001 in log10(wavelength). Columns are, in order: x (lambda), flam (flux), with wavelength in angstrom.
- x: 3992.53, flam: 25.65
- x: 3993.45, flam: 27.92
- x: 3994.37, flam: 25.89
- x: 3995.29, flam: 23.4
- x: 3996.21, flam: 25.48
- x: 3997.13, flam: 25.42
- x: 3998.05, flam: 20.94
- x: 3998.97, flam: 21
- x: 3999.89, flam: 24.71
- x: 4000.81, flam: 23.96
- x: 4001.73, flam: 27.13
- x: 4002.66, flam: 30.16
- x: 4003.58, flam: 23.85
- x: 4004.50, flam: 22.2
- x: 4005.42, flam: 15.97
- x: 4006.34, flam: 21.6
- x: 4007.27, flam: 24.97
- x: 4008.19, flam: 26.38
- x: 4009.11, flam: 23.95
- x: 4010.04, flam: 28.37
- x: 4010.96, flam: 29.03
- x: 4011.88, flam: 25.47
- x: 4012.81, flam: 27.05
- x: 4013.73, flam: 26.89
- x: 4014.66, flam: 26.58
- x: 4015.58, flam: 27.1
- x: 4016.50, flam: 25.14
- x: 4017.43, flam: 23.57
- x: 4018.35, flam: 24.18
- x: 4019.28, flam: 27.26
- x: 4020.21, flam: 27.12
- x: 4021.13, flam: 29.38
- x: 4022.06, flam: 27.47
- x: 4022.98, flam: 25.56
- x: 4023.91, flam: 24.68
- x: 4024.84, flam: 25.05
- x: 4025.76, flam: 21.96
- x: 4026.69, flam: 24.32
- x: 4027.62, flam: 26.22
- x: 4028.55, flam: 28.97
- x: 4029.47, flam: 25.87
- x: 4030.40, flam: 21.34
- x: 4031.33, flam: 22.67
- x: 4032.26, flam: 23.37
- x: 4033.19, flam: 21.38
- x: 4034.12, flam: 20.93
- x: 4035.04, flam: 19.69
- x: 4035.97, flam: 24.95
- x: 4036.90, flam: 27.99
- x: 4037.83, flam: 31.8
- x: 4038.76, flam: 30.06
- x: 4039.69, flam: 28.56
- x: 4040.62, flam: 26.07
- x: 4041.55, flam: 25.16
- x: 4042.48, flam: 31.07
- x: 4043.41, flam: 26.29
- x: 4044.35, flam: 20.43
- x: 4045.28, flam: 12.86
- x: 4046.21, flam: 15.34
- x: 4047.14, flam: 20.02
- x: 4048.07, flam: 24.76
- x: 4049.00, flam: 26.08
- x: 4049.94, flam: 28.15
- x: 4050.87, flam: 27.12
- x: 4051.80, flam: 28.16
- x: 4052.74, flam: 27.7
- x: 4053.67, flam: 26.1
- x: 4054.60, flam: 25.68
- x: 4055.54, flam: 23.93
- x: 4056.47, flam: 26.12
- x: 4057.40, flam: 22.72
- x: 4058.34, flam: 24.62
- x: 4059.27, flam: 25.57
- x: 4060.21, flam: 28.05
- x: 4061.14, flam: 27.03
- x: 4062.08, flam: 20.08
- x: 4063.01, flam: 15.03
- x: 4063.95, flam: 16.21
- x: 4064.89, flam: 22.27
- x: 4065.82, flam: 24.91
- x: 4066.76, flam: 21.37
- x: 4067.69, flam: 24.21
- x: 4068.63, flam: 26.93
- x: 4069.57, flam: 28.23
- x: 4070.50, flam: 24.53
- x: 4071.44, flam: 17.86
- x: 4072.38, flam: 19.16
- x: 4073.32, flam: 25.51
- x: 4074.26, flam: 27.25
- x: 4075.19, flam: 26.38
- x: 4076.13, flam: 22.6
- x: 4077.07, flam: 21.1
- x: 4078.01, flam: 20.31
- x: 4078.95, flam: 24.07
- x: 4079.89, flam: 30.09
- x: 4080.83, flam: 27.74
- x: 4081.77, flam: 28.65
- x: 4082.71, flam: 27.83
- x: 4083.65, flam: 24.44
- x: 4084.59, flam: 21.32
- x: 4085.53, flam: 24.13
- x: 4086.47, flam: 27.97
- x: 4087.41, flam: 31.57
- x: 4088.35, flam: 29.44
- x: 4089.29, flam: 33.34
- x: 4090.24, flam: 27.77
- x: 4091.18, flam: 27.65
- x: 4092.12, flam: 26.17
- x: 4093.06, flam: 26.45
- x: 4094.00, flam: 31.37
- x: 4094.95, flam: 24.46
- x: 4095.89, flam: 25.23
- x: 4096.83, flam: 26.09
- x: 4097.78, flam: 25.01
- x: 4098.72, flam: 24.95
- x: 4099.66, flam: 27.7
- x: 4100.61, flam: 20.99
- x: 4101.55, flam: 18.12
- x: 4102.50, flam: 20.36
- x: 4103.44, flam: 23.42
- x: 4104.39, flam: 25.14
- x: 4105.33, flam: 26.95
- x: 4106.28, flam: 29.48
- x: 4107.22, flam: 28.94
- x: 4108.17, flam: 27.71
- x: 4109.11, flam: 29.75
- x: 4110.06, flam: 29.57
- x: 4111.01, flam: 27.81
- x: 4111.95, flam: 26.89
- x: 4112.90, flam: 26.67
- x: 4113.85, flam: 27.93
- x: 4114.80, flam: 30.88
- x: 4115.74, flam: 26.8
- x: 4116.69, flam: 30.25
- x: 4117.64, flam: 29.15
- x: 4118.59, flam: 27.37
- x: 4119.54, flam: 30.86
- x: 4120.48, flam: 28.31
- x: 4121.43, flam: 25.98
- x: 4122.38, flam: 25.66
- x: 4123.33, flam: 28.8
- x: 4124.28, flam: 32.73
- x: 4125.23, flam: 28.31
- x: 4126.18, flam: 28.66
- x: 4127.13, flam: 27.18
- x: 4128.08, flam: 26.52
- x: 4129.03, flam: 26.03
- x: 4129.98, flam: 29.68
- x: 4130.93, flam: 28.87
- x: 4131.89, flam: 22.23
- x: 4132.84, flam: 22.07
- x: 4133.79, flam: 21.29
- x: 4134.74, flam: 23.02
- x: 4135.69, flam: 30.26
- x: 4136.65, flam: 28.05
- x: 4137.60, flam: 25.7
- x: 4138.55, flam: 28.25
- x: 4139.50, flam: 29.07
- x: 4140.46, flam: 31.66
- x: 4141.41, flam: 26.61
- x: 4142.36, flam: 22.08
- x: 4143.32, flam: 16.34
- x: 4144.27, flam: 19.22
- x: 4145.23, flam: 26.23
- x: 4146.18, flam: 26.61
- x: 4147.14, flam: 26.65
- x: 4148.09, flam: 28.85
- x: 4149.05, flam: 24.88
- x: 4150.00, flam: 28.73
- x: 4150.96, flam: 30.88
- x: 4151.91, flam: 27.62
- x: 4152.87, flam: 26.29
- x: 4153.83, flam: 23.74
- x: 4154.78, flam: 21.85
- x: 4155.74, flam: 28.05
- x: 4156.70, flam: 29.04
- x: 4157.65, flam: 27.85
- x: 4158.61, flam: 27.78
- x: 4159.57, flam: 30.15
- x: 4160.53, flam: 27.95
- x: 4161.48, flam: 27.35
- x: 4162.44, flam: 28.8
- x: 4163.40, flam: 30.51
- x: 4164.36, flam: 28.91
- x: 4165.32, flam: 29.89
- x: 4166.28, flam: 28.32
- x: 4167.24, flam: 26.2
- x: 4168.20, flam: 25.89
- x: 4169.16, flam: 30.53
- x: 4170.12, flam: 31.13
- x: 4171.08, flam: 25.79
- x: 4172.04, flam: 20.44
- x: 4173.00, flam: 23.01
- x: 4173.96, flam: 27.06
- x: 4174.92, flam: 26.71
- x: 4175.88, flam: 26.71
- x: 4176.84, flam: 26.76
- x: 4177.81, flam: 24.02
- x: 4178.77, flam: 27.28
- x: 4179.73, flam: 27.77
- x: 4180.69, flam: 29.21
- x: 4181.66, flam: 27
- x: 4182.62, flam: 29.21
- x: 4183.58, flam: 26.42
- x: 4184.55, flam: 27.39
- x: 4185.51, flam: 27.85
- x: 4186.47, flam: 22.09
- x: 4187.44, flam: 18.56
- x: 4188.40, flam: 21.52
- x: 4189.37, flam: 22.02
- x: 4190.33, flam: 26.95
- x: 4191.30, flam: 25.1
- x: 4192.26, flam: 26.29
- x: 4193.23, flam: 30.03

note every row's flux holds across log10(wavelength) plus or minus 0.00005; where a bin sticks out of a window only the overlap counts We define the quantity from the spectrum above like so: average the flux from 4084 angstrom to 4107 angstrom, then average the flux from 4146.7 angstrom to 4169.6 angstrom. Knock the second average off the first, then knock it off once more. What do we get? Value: -29.5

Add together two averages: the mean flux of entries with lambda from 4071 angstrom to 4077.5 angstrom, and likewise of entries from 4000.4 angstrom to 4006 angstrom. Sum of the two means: 46.7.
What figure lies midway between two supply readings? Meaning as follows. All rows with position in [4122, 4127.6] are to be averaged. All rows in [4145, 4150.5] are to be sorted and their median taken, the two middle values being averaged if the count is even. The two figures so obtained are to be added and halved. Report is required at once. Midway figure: 27.6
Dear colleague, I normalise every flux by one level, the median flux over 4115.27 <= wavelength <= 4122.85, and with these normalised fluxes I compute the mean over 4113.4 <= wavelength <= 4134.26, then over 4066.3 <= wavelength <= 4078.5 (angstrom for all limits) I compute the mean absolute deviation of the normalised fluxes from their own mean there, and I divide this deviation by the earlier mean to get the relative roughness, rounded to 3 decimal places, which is 0.104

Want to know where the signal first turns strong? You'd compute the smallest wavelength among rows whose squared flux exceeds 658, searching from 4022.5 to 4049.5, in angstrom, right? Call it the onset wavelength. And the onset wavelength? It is 4027.62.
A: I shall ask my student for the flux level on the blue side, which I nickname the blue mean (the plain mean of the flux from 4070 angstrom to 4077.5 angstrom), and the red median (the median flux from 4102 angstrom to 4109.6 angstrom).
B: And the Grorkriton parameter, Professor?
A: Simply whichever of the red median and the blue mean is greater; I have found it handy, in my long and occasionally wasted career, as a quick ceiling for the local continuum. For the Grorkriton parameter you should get 27.3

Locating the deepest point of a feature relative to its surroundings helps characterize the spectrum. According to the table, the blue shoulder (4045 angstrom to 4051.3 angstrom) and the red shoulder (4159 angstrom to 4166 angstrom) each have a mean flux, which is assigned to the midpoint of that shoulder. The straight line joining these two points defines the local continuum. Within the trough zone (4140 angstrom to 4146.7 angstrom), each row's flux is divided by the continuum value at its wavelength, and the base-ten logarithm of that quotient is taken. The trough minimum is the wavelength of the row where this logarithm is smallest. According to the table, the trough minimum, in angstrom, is 4143.32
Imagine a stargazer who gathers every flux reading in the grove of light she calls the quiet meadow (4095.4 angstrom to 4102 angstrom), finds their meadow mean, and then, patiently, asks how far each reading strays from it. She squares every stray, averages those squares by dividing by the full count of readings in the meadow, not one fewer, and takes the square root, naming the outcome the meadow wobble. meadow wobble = 3.1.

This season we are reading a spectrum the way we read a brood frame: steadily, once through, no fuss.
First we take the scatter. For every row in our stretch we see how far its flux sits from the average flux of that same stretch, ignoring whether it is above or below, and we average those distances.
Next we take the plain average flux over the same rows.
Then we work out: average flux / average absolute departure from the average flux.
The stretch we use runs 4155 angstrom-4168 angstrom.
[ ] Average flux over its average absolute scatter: 30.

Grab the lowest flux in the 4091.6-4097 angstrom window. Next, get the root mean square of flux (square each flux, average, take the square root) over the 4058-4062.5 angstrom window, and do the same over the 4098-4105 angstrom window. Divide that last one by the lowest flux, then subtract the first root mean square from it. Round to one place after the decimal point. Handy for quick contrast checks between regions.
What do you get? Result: -24.3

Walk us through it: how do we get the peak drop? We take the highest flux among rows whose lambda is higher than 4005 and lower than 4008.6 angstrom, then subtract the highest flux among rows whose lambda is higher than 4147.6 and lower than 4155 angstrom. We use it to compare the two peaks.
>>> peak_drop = -4.5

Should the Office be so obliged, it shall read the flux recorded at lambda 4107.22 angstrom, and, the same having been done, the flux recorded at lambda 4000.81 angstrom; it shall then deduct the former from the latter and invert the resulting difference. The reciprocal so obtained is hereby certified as -0.20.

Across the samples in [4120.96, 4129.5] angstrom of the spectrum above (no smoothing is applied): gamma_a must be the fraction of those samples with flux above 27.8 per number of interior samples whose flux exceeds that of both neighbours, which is 0.22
